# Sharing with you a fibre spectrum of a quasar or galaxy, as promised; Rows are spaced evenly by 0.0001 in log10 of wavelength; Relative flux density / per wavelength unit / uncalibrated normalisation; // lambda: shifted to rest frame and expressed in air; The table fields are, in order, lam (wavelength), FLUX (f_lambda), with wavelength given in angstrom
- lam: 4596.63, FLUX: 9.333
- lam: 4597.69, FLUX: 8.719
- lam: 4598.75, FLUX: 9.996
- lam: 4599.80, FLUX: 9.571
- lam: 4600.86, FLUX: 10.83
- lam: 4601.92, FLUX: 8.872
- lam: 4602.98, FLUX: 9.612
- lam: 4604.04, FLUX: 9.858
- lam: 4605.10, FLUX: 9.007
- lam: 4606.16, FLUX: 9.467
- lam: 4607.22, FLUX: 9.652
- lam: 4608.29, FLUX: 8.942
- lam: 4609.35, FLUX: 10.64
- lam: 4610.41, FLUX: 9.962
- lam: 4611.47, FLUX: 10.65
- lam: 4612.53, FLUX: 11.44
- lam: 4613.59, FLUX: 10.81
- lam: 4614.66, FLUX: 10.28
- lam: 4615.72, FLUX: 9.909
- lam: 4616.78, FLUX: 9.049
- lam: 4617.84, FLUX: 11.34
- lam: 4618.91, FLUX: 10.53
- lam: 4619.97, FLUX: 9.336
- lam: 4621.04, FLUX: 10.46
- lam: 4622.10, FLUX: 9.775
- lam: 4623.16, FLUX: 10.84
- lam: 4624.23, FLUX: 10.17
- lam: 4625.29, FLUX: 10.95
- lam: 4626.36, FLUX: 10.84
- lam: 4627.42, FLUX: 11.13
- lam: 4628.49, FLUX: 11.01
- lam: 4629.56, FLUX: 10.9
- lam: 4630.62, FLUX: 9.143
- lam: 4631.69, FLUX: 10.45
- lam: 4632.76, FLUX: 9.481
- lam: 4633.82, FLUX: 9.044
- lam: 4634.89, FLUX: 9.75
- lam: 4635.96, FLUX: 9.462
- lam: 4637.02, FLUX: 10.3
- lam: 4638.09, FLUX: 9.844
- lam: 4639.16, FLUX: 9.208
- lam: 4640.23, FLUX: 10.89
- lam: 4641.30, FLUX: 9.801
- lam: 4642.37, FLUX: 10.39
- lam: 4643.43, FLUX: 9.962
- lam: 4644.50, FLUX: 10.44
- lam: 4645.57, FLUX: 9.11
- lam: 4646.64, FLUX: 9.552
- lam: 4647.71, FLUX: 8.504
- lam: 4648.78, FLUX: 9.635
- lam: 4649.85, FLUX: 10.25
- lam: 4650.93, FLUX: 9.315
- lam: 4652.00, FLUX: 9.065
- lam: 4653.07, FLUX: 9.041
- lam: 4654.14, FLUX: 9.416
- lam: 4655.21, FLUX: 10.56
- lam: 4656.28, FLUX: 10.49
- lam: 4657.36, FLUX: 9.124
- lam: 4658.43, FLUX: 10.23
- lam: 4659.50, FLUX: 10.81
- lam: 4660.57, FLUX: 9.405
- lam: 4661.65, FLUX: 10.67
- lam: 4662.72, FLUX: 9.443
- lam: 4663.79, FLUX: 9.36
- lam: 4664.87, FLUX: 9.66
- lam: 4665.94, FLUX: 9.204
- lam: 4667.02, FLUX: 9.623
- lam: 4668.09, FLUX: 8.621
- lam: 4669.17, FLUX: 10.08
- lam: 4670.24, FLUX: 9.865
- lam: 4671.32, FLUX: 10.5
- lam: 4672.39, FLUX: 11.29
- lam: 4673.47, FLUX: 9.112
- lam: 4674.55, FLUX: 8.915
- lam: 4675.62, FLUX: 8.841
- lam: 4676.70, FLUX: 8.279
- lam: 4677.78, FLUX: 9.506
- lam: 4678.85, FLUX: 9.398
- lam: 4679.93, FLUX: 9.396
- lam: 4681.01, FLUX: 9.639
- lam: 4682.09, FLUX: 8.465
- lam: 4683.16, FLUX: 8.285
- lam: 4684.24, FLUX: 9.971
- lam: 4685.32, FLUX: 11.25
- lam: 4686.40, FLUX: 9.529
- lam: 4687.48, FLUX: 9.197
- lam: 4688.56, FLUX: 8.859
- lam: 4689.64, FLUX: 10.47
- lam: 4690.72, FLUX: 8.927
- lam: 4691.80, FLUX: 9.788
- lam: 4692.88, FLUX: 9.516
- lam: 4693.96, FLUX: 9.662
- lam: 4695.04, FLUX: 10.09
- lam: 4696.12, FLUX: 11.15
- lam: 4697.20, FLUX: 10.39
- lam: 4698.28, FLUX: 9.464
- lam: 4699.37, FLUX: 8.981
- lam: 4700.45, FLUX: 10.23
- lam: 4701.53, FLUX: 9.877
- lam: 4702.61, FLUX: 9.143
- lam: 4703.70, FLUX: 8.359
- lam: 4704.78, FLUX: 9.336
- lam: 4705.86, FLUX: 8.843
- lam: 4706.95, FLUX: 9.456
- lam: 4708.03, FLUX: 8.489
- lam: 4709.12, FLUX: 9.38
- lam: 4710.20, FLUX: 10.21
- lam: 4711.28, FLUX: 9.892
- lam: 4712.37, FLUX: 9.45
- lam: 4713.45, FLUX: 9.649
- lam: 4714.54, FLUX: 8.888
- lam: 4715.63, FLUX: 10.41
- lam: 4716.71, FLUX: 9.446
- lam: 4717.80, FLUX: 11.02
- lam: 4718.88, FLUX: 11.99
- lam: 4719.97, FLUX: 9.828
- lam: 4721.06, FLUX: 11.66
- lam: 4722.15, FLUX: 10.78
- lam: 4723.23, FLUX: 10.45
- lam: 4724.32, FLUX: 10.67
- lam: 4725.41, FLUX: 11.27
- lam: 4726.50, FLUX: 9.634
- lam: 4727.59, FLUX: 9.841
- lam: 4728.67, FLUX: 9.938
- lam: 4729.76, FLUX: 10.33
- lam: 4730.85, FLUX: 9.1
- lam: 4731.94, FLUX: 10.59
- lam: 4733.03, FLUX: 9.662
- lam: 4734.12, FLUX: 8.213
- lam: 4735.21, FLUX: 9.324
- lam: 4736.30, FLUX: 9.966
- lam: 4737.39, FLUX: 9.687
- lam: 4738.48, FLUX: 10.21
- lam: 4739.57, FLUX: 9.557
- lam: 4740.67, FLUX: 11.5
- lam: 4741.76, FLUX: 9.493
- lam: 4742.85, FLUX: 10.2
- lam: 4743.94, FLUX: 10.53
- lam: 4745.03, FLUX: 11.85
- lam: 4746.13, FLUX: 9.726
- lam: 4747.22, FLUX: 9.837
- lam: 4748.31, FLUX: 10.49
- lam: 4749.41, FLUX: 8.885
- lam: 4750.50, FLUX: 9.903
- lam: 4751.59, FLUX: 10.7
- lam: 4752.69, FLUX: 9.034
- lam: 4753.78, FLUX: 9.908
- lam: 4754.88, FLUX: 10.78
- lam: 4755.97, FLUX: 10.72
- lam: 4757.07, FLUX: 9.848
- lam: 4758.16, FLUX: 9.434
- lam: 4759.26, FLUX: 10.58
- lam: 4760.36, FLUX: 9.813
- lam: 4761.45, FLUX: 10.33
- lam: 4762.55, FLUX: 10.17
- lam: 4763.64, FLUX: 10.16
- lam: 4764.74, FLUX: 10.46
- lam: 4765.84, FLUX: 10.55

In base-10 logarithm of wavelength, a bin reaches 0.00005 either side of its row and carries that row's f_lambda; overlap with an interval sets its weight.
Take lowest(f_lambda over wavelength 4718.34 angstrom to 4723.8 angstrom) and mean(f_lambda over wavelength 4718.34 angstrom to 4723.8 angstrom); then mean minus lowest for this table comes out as 1.11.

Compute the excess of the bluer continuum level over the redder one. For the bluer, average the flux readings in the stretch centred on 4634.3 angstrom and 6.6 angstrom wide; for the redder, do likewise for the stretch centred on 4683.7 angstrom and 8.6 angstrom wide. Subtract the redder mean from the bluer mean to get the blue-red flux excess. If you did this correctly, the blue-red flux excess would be 0.3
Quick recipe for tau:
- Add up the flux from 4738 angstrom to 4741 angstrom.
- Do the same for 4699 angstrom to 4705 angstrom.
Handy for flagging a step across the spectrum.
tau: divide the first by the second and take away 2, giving -1.44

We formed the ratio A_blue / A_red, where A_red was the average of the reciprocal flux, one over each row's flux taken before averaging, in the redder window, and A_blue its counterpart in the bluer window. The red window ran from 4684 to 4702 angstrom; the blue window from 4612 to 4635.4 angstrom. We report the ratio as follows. 0.96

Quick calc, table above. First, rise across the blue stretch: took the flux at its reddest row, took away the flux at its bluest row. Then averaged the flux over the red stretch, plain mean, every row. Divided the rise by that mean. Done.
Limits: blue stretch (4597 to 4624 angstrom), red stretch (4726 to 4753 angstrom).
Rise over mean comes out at 0.21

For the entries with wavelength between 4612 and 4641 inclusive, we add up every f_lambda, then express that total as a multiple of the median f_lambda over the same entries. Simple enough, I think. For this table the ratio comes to 27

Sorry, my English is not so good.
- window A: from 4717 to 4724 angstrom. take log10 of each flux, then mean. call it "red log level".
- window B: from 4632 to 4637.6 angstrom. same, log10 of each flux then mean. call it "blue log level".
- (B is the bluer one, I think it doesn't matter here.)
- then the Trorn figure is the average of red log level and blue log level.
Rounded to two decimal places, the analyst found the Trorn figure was 1.01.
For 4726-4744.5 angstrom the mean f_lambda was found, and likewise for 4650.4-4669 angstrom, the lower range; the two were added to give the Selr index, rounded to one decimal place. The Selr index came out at 19.5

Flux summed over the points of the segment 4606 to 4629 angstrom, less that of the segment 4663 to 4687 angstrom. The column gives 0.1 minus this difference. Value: -18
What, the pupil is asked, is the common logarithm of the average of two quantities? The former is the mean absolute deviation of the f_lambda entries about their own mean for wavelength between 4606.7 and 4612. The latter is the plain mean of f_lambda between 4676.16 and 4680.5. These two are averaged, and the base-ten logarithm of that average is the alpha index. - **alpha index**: 0.685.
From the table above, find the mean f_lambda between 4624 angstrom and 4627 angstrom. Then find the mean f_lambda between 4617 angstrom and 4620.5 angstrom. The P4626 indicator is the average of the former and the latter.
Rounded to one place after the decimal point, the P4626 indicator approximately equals 10.5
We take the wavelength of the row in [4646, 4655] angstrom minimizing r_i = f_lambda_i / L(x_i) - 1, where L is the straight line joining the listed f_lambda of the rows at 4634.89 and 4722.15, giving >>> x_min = 4647.71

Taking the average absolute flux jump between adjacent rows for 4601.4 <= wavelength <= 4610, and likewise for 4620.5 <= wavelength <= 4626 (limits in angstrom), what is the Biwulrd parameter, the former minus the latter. -0.10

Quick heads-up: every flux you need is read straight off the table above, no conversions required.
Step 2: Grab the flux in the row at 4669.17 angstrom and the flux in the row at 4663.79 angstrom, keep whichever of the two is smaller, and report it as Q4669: 9.36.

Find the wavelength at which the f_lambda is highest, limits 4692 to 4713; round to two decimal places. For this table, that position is 4696.12 angstrom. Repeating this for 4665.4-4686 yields 4672.39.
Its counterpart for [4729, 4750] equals 4745.03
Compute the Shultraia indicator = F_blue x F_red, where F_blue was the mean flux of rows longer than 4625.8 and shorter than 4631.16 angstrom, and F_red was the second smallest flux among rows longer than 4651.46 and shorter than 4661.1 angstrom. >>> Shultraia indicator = 96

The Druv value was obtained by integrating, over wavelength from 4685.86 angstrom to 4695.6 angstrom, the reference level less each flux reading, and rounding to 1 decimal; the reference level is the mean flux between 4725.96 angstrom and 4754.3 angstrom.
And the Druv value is 3.6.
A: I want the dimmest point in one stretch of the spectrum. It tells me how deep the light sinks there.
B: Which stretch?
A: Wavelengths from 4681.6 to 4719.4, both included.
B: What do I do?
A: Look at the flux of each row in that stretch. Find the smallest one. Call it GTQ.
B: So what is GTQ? 8.285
